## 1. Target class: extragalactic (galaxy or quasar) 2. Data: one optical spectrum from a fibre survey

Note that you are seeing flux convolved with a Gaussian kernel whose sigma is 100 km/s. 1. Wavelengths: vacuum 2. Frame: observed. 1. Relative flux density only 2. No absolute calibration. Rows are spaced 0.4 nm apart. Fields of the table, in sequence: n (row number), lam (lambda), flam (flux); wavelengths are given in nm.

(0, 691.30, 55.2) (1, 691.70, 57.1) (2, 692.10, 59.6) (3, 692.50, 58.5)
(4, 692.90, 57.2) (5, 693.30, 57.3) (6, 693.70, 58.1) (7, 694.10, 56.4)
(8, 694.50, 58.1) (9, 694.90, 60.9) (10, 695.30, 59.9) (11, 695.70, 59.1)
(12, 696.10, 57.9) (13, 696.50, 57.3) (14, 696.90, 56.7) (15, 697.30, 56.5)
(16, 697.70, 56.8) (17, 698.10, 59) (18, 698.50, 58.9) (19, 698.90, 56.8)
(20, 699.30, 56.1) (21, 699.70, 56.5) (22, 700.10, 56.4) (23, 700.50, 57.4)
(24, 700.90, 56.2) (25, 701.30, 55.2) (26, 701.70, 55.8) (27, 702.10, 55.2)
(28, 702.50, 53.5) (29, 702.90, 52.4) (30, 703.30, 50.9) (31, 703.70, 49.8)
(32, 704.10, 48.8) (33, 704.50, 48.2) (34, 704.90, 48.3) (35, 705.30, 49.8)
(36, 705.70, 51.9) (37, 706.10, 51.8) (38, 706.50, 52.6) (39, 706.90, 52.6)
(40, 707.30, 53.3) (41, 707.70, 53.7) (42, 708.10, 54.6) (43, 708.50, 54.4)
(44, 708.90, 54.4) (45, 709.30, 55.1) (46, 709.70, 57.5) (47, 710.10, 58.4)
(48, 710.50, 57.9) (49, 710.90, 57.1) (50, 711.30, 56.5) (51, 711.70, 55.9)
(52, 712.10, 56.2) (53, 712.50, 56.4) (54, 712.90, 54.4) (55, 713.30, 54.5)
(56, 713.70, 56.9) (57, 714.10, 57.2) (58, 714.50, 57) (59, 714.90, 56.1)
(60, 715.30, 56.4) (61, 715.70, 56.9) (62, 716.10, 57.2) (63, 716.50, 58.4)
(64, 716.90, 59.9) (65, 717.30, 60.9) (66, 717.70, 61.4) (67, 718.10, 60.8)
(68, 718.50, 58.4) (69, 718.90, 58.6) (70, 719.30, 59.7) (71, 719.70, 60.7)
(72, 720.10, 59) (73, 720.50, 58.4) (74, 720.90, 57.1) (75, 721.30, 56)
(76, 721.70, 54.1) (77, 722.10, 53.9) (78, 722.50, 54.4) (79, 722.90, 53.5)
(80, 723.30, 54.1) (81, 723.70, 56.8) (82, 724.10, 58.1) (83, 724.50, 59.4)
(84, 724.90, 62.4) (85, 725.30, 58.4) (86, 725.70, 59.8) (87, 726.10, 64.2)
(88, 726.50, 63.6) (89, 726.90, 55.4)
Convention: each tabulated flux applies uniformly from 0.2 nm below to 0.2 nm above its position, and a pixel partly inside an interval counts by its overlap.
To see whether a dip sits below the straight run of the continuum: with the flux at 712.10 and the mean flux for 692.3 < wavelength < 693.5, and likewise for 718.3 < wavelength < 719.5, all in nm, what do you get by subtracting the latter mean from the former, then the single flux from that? -57.4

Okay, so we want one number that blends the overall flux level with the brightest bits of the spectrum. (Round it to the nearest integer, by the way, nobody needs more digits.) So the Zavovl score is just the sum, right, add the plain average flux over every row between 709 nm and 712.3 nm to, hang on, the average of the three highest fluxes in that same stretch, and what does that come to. 115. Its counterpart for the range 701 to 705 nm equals 107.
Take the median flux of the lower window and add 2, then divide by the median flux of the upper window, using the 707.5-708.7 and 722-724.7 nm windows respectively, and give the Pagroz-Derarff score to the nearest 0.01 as 1.04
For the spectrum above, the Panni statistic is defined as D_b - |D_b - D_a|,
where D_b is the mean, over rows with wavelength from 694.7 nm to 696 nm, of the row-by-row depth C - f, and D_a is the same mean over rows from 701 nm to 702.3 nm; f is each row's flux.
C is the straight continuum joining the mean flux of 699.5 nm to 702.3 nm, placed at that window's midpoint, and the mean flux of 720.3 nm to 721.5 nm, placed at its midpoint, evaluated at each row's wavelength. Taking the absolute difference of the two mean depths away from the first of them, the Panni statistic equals -9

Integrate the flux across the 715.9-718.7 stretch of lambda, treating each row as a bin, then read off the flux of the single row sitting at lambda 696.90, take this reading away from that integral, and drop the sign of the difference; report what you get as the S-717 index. 110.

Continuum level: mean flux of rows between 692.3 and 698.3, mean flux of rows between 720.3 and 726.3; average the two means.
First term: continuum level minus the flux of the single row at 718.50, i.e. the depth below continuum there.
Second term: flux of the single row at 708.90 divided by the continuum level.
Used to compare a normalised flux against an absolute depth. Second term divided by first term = -1.3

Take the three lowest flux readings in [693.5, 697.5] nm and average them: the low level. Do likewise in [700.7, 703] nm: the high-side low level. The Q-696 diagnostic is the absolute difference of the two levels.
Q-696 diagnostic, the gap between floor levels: 2.8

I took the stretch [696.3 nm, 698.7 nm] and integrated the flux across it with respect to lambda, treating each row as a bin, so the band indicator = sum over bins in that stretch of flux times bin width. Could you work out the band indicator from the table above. 138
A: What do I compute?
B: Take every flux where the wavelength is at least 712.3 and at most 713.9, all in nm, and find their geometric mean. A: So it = 55.5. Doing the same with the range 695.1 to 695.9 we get 59.5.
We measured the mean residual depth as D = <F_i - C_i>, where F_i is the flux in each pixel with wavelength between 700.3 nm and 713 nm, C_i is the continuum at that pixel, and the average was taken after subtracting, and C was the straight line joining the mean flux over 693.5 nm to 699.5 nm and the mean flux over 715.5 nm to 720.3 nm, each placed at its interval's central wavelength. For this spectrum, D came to -5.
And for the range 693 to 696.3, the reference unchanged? 1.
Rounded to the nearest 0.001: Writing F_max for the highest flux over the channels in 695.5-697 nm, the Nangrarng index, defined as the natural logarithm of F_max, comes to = 4.079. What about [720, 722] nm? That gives 4.078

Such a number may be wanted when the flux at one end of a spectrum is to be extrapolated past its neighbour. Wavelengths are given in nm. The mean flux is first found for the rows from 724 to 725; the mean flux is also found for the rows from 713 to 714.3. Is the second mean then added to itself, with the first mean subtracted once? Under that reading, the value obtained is 52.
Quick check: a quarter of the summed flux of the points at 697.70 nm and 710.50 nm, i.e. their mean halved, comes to 28.7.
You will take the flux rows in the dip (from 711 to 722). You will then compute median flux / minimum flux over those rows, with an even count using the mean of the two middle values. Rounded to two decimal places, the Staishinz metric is 1.06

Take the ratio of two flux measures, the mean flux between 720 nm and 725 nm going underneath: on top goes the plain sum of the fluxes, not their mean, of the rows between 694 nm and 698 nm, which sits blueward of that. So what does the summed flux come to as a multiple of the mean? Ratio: 10.2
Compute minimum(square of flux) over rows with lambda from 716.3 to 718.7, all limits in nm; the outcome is 3411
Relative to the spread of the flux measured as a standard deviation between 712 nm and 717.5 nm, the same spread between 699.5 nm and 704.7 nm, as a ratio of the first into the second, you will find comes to 1.80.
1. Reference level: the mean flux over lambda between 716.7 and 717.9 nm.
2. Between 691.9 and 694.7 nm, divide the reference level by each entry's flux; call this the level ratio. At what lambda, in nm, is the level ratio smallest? 692.10 nm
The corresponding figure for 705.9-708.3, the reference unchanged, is 708.10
